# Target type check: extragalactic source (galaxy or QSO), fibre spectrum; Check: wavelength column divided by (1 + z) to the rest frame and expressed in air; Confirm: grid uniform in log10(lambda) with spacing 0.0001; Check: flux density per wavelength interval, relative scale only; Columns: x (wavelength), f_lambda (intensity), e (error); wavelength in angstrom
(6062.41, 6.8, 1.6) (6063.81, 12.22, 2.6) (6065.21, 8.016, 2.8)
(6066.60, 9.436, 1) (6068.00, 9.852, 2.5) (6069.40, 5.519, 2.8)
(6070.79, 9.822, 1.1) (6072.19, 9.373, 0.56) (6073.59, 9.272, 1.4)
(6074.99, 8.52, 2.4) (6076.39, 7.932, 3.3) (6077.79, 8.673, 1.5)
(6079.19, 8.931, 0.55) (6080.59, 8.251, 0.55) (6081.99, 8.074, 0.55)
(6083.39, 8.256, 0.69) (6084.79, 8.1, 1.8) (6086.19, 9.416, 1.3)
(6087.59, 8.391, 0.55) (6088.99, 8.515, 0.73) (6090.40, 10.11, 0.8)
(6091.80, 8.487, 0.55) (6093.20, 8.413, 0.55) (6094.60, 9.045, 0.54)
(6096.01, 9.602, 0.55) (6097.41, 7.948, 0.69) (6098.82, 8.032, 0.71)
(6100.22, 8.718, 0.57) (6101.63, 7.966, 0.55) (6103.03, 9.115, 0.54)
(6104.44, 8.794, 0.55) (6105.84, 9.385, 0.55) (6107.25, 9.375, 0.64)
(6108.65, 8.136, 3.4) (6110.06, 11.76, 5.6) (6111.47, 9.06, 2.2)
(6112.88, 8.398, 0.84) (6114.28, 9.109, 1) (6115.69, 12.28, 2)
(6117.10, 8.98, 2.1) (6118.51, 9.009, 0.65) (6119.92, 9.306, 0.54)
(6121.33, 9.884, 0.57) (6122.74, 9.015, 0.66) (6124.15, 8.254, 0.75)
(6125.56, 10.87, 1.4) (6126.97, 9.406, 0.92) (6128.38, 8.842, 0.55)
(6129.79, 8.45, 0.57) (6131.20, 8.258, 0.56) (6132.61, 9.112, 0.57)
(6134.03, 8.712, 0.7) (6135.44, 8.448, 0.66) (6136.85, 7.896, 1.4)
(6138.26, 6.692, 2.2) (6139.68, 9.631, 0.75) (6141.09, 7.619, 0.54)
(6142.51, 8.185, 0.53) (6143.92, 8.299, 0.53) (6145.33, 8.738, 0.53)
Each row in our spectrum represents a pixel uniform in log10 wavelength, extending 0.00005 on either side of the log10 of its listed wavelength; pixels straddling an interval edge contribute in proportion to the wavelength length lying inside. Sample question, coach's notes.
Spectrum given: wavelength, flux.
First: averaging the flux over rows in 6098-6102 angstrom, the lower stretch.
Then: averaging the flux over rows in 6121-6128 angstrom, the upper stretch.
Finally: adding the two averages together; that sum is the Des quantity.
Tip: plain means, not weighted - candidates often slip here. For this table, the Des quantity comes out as 17.7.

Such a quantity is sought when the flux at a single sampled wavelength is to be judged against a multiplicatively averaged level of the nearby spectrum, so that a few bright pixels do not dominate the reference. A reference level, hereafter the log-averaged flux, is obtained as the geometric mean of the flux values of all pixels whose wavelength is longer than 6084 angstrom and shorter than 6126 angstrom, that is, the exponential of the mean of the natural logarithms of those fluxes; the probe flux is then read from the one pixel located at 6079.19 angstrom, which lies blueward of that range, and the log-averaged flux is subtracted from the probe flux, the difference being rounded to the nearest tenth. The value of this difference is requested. -0.1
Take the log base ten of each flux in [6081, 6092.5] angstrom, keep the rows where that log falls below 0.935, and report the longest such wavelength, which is 6091.80 angstrom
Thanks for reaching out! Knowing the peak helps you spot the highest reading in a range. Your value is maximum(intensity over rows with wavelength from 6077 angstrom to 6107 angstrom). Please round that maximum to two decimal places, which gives 10.11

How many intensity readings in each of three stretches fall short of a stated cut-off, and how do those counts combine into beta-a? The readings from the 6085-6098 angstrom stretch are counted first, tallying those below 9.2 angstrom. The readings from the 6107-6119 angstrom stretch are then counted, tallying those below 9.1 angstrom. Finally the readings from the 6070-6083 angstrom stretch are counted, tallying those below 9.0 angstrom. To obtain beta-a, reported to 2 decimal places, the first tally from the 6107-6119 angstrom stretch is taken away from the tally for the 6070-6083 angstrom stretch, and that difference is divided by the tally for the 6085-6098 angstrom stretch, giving 0.17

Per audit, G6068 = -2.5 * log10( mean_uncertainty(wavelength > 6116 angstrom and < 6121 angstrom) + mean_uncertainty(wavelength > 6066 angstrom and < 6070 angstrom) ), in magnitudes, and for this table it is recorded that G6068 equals -1.3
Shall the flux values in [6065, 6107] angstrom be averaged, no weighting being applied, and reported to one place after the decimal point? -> 8.7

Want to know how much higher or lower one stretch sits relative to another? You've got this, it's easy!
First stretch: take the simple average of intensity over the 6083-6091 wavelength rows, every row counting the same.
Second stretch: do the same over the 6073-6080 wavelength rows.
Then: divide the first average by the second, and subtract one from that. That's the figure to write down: 0.02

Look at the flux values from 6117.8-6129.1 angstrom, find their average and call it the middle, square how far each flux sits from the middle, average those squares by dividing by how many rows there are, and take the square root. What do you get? 0.7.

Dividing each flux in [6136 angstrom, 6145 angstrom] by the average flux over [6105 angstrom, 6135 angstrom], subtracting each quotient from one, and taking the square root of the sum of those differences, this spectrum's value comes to 0.90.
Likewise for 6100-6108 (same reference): 0.52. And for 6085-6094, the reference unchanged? 0.52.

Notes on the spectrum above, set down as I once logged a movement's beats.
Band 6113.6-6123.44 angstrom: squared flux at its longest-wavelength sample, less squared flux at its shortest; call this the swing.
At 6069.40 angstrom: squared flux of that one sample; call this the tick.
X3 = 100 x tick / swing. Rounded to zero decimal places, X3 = -1788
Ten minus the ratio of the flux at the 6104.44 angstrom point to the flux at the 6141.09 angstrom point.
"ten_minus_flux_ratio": 8.85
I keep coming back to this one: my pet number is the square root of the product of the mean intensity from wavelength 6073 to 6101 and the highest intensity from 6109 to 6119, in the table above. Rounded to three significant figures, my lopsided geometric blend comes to 10.3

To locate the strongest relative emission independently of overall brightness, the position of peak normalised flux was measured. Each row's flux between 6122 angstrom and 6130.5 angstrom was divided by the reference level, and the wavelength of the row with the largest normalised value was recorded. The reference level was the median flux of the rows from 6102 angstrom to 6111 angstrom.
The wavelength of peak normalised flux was 6125.56 angstrom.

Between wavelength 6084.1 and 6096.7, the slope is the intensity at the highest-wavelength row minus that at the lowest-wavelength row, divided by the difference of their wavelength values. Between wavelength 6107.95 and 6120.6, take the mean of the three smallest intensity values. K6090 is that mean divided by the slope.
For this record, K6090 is 64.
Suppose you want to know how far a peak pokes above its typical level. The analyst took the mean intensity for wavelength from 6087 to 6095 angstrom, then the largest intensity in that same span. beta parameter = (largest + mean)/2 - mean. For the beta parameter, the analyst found 0.64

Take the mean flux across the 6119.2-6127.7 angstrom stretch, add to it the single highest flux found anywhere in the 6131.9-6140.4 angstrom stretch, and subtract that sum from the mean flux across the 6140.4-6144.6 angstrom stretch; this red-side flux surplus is -11.1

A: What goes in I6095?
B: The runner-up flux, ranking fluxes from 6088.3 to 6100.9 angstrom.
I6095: 9.602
